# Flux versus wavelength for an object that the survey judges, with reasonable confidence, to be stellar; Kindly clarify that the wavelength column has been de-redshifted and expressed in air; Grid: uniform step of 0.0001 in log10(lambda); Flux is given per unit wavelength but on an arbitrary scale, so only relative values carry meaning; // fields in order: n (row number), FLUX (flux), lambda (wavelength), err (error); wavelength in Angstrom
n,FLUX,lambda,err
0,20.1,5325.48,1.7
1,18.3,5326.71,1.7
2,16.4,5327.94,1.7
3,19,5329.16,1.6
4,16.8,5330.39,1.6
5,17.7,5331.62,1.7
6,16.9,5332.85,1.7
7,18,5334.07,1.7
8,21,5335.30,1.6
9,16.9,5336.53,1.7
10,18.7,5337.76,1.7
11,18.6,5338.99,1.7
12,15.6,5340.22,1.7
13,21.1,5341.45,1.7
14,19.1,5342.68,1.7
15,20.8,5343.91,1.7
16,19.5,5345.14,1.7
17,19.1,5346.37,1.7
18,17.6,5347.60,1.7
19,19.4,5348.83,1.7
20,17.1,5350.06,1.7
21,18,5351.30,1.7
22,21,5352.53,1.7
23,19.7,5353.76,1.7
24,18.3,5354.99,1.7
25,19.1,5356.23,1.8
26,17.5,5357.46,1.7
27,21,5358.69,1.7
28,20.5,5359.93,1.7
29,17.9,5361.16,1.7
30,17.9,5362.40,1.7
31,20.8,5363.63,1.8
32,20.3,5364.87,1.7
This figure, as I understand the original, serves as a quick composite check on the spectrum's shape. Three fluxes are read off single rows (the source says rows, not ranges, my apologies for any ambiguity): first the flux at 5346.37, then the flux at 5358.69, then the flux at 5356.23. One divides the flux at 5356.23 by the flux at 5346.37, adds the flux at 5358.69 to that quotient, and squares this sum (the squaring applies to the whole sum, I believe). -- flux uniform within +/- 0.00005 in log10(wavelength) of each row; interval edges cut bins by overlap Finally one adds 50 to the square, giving 534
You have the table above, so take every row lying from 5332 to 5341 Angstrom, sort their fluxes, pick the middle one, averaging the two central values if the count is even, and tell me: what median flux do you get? 18.0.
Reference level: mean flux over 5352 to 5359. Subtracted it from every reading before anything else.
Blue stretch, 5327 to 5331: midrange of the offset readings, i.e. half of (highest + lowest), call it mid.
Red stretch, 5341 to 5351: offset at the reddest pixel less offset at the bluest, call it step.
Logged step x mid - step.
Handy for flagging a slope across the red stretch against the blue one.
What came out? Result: 11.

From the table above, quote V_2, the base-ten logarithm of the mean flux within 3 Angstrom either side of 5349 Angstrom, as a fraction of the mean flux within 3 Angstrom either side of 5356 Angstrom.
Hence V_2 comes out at -0.020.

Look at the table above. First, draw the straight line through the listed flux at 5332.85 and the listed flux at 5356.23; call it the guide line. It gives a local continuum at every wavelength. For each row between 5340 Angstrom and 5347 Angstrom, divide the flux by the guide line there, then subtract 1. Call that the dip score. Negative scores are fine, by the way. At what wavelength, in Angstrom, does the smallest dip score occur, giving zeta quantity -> 5340.22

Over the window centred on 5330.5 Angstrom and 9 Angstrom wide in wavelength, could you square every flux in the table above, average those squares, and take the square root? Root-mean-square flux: 17.6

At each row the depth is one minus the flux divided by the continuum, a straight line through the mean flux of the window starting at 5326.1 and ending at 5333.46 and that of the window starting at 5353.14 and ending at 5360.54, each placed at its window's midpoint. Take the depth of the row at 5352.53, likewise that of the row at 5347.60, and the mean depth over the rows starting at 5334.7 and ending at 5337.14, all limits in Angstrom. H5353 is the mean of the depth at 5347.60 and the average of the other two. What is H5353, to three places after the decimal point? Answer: -0.010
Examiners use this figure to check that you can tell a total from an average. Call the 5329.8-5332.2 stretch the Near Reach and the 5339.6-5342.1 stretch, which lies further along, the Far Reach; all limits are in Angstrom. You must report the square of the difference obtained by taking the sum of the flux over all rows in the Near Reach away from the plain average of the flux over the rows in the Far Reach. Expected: 261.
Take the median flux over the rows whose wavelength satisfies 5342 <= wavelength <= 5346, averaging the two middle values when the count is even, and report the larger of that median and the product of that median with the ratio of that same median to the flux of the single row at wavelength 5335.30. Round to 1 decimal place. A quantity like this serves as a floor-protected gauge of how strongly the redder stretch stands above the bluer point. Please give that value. 19.5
